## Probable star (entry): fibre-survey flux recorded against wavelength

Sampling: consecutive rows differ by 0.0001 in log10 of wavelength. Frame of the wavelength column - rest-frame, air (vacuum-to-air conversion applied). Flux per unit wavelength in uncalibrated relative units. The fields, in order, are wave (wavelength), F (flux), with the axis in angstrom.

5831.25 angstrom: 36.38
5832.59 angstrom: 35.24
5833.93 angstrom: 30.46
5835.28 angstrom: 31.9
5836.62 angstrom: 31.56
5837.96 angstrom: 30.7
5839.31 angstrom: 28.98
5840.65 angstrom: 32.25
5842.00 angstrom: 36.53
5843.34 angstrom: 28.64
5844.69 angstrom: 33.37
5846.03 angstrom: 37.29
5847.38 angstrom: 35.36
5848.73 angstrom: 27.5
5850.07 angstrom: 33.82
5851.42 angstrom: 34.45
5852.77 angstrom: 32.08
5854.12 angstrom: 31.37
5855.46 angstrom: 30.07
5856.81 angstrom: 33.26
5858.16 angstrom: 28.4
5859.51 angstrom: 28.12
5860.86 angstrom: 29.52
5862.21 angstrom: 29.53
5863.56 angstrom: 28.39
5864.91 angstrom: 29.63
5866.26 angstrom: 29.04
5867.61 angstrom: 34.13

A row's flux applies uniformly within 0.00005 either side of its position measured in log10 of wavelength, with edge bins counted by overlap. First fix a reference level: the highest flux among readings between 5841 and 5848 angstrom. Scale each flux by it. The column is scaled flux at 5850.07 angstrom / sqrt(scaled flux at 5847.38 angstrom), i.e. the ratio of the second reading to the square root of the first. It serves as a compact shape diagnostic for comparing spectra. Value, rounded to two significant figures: 0.93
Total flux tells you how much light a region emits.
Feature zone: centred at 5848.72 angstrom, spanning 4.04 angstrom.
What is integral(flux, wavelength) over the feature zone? 130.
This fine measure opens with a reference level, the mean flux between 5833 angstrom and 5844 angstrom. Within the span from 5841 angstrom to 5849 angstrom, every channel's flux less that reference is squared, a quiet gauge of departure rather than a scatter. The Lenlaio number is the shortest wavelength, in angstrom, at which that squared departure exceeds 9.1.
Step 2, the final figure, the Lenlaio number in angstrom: 5842.00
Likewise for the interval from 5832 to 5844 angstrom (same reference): 5832.59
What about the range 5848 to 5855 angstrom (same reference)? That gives 5848.73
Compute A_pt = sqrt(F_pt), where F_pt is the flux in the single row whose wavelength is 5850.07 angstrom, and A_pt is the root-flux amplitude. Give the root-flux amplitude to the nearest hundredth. 5.82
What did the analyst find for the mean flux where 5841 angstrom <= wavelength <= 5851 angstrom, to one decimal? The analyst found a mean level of 33.2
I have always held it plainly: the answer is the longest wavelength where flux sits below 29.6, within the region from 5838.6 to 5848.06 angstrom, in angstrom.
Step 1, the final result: 5843.34 angstrom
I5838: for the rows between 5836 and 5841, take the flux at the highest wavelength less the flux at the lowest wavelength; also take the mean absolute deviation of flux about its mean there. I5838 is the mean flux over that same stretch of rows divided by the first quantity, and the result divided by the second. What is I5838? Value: 43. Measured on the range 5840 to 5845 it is 13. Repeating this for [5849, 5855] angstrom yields -11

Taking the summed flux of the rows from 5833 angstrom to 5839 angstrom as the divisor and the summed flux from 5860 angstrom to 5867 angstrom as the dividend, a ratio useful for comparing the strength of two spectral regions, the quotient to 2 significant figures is 1.2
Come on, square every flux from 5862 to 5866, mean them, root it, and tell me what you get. 29.2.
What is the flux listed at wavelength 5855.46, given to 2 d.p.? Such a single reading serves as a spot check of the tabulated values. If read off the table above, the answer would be 30.07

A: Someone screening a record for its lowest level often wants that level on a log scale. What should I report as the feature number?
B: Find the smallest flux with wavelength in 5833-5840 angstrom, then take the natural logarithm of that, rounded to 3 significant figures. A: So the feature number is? 3.37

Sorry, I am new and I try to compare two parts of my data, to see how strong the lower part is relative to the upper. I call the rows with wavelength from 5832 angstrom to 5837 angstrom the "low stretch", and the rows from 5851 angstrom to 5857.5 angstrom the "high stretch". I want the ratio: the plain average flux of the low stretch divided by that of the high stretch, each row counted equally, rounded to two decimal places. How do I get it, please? 1.00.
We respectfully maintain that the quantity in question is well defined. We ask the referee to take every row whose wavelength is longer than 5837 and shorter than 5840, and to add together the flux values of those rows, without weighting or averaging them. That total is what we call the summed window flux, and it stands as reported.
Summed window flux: 60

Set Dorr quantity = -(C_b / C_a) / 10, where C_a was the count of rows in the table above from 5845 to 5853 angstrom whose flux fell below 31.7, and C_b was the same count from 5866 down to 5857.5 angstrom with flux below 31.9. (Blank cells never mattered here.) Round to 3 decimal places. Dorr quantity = -0.600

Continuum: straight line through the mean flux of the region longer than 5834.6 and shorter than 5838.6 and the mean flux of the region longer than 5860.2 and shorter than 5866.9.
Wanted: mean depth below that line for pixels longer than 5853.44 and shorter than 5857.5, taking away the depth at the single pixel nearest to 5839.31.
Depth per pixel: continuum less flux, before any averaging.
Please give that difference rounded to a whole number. -4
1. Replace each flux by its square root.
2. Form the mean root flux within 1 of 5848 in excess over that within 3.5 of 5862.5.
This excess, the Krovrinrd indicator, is 0.21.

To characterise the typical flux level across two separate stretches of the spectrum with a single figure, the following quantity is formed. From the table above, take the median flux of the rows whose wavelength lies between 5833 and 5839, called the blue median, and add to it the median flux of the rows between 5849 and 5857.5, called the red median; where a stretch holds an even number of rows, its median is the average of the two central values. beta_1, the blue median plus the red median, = 64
